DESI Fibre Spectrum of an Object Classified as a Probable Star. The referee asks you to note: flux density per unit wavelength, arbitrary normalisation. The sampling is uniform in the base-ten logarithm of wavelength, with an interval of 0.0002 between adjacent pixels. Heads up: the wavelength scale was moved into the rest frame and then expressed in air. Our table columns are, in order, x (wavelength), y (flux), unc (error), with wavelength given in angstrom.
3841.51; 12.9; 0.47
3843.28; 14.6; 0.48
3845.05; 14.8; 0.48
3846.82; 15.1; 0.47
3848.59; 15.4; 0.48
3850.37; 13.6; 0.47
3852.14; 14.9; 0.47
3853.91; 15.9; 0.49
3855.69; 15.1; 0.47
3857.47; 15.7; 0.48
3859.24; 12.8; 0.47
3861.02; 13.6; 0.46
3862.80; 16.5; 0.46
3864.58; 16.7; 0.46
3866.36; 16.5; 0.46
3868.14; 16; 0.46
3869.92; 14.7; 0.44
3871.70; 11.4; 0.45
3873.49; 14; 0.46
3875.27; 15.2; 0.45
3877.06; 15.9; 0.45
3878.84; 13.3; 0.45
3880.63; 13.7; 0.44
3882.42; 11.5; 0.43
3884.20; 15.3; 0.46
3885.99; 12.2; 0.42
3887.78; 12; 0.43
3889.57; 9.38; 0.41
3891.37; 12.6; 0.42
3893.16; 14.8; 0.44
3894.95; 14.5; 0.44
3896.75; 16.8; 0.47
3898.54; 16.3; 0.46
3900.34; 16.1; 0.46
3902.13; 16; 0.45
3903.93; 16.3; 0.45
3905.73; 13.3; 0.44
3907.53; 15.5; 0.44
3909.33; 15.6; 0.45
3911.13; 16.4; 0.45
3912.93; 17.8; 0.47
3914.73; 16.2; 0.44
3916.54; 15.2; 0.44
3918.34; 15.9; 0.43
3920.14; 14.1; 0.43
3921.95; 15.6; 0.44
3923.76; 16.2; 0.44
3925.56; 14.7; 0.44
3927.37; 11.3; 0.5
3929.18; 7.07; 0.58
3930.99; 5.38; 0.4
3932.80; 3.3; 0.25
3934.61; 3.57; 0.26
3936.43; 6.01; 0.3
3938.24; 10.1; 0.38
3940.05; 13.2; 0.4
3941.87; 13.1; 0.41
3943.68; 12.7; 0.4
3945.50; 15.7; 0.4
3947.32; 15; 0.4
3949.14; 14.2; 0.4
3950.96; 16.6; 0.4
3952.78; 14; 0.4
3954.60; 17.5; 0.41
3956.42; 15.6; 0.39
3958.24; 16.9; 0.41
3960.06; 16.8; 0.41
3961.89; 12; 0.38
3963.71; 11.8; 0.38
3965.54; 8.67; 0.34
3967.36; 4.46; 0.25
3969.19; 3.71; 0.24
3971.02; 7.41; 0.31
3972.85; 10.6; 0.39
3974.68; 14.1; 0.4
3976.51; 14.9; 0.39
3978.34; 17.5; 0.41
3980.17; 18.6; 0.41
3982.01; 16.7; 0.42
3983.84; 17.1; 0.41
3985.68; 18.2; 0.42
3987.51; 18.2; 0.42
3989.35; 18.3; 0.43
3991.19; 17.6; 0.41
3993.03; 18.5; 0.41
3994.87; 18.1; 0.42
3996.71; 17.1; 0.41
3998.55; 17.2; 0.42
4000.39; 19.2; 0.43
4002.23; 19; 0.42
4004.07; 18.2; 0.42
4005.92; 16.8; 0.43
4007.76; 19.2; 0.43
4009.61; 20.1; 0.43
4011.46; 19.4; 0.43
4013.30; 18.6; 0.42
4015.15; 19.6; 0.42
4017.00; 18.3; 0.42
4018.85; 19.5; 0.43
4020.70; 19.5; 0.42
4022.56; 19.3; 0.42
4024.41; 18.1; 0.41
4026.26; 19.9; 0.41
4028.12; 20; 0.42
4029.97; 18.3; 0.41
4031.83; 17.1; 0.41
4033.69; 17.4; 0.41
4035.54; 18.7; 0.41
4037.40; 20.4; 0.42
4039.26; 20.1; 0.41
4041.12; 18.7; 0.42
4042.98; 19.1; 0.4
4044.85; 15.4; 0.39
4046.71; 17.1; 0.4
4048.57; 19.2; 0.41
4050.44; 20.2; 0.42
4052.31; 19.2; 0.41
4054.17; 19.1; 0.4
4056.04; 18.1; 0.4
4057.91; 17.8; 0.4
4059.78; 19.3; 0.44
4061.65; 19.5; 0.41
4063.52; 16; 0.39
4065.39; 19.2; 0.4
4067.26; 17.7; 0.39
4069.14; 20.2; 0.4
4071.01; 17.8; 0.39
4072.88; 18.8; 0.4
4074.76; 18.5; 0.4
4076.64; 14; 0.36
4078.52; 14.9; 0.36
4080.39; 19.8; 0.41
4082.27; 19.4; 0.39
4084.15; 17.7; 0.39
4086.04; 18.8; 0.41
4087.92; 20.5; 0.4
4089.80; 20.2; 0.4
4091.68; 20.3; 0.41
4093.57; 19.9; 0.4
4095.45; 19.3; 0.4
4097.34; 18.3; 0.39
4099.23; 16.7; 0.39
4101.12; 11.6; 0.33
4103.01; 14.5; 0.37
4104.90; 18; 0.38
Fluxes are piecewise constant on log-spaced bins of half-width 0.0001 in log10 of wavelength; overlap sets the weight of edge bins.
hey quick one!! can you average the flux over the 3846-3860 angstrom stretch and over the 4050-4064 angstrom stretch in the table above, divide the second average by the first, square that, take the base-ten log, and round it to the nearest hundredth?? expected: 0.20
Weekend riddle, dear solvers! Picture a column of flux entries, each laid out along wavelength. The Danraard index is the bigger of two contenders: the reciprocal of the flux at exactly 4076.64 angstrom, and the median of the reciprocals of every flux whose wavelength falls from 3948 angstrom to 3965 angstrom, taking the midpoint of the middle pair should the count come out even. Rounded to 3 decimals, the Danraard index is 0.071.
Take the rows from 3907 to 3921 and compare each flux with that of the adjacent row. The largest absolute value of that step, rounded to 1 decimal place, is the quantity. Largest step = 1.8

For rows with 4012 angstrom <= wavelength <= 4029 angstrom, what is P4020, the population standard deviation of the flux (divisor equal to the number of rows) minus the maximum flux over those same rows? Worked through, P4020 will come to -19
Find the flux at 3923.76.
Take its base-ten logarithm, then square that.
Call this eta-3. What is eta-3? 1.46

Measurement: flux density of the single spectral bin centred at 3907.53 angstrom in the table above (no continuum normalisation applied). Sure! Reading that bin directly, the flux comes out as 15.5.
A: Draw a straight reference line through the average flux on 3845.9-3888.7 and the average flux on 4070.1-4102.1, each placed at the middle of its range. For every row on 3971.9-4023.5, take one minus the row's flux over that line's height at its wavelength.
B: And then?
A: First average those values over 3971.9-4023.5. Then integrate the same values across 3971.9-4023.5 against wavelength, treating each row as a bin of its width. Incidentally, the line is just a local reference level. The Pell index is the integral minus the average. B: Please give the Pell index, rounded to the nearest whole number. -4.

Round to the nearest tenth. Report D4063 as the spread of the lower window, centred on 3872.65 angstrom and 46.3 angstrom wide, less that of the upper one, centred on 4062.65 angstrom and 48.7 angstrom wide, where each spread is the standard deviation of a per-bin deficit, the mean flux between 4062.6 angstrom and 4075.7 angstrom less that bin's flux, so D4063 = 0.2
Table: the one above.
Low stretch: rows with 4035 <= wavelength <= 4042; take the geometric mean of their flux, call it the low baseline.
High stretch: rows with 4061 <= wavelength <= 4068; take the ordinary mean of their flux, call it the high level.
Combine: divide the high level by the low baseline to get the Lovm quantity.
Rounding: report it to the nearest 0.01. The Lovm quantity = 0.93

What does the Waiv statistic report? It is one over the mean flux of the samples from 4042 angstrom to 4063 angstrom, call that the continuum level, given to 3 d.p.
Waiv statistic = 0.054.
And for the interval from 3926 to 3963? 0.083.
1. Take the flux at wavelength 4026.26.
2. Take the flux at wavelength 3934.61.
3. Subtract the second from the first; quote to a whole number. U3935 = 16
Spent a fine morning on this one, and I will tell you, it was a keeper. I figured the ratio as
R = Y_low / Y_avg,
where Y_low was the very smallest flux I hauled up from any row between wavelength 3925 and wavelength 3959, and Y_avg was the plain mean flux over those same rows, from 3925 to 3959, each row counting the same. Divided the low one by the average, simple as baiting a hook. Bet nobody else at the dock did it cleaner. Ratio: 0.3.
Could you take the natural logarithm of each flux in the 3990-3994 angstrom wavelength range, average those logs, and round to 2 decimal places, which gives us 2.89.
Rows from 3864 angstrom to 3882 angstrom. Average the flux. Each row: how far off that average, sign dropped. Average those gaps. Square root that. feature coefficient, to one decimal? 1.1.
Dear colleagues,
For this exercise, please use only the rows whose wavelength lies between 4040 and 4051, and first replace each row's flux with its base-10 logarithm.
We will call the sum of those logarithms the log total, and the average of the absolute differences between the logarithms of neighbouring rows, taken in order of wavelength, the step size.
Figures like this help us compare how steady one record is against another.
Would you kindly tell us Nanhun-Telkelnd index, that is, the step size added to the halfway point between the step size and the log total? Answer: 3.85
